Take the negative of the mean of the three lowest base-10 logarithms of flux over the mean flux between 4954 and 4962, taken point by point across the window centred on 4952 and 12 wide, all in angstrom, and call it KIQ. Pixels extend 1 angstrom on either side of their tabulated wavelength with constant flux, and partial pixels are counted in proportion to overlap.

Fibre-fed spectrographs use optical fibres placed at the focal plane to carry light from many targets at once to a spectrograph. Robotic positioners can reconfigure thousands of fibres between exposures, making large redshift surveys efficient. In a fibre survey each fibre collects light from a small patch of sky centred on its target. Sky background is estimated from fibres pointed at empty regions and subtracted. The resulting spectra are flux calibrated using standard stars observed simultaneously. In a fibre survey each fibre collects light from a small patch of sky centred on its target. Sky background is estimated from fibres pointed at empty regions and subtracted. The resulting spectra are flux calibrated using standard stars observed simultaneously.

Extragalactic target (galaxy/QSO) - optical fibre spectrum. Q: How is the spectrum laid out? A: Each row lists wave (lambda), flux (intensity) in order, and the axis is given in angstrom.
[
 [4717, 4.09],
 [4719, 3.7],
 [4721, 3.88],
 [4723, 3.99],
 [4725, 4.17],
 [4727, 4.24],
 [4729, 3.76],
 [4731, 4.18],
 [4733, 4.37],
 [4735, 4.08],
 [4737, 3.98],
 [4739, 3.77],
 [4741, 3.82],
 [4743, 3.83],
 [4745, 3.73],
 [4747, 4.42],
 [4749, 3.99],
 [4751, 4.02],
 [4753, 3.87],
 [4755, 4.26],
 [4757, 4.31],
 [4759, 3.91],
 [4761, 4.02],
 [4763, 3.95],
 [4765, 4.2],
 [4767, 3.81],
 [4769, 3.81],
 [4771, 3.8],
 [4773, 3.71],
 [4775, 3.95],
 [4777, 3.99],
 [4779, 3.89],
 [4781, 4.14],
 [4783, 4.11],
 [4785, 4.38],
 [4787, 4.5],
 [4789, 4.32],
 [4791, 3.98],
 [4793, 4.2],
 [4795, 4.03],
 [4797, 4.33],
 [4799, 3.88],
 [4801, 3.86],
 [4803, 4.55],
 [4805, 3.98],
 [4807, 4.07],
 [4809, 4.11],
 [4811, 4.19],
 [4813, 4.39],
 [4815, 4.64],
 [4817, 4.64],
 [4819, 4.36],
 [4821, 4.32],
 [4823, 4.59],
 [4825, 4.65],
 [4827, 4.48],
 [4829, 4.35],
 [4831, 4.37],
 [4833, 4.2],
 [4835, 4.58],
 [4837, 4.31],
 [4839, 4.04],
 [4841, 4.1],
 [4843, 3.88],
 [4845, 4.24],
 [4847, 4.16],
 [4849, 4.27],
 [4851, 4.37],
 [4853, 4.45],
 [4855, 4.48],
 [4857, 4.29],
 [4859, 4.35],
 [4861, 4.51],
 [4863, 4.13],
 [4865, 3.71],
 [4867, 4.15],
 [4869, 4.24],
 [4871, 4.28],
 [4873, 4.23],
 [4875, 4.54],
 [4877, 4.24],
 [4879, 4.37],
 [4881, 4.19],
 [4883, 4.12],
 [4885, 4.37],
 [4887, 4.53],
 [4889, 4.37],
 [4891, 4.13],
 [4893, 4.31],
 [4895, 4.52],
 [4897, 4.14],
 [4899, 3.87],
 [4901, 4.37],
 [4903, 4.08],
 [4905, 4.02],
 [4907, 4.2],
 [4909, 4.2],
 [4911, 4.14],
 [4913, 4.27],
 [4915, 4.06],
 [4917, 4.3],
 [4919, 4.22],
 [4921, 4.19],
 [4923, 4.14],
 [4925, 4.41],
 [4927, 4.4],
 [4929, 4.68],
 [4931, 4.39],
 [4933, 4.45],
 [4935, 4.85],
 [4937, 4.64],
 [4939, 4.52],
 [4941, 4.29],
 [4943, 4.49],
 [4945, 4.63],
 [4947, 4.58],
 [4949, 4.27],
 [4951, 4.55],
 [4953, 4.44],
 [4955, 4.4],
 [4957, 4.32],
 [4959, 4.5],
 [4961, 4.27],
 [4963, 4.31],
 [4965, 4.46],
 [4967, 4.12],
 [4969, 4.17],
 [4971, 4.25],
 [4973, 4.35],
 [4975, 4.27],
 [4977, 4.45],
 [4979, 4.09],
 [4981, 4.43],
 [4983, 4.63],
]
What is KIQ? 0.00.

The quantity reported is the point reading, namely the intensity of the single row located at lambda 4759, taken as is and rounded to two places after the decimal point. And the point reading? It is 3.91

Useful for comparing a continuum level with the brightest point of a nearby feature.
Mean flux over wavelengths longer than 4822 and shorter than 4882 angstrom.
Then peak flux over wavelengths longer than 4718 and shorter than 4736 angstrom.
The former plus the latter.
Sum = 8.66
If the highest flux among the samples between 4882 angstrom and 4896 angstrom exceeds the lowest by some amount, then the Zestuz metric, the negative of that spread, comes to -0.41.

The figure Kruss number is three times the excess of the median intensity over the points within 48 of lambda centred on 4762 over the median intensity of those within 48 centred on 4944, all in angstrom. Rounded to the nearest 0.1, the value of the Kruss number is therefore -1.4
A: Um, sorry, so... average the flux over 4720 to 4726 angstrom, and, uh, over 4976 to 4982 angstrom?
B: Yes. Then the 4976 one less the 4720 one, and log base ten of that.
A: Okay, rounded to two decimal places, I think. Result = -0.51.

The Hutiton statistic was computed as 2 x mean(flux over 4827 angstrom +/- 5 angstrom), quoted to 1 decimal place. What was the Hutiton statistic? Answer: 9.0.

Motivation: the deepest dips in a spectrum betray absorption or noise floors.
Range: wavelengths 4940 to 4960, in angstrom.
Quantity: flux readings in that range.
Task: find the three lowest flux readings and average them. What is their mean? 4.29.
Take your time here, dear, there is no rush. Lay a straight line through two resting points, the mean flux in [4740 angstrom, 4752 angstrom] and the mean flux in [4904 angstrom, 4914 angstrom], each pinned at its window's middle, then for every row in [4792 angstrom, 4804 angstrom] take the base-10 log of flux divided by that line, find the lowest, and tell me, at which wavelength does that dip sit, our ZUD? 4801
